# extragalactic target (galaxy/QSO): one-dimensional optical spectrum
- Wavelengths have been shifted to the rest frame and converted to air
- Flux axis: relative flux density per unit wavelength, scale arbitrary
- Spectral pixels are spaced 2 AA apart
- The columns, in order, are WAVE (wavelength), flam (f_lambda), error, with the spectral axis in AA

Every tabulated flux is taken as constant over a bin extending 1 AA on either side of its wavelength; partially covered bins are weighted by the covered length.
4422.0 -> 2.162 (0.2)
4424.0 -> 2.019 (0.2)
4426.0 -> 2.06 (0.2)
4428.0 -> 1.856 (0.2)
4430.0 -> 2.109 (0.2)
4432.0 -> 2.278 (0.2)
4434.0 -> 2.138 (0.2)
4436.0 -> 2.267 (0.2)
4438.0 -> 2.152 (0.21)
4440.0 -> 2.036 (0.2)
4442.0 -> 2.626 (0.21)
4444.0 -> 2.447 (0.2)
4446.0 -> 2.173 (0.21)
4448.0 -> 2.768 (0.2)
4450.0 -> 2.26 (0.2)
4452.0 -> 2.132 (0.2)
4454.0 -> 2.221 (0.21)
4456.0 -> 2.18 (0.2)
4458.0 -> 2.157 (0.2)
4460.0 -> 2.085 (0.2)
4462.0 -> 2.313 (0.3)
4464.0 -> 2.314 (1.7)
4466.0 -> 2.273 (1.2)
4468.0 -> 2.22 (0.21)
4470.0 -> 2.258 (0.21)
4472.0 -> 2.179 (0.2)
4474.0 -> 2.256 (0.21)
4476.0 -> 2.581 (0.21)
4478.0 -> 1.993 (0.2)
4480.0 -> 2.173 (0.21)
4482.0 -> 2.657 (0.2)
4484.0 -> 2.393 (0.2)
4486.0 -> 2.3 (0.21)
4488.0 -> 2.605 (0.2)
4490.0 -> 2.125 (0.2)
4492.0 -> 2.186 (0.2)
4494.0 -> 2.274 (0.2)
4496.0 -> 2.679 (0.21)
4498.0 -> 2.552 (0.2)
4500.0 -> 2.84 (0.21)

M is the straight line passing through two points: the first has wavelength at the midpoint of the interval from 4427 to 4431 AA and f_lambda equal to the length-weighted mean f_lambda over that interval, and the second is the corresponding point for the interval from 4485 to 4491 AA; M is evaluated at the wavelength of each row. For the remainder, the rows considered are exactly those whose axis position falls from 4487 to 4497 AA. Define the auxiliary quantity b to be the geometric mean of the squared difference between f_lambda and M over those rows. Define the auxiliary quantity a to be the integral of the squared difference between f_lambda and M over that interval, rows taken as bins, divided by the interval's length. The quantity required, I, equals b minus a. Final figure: -0.009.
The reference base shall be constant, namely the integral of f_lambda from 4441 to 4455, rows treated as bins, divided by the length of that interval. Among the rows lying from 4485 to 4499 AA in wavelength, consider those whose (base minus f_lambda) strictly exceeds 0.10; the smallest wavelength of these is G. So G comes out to 4490.0 AA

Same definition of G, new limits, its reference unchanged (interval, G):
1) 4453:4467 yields 4454.0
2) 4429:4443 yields 4430.0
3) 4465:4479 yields 4466.0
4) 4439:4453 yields 4440.0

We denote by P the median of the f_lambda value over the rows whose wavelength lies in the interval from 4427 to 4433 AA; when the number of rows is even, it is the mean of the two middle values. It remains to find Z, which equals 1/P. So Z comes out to 0.474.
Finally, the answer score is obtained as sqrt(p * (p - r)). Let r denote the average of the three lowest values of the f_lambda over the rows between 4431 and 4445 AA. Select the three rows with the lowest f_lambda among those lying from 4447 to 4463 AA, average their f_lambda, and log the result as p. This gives 0.18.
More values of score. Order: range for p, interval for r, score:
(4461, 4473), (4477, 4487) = 0.38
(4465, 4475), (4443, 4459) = 0.38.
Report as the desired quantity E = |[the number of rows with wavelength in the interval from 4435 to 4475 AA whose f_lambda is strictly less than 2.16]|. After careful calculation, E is 5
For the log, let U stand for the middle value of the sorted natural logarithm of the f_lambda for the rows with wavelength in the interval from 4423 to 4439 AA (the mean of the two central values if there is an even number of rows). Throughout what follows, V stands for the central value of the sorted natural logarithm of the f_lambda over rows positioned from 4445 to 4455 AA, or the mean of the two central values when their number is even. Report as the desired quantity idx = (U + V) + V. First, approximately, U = 0.753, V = 0.798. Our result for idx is 2.35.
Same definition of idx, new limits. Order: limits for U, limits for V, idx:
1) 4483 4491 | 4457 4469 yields 2.47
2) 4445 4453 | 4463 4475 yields 2.42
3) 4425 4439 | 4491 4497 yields 2.40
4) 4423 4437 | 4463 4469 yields 2.39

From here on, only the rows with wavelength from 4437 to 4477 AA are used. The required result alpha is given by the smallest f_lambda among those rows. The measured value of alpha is 2.036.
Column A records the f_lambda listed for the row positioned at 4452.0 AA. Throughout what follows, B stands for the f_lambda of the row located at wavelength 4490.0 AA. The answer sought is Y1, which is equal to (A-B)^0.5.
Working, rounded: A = 2.132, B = 2.125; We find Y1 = 0.1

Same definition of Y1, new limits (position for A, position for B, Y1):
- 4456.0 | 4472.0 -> 0.0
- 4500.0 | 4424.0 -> 0.9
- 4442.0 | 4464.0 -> 0.6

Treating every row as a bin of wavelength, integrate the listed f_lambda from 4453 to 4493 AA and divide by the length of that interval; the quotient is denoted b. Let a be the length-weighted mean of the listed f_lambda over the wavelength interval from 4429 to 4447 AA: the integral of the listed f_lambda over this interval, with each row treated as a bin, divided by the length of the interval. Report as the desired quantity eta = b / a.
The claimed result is 1.01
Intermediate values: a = 2.25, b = 2.273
